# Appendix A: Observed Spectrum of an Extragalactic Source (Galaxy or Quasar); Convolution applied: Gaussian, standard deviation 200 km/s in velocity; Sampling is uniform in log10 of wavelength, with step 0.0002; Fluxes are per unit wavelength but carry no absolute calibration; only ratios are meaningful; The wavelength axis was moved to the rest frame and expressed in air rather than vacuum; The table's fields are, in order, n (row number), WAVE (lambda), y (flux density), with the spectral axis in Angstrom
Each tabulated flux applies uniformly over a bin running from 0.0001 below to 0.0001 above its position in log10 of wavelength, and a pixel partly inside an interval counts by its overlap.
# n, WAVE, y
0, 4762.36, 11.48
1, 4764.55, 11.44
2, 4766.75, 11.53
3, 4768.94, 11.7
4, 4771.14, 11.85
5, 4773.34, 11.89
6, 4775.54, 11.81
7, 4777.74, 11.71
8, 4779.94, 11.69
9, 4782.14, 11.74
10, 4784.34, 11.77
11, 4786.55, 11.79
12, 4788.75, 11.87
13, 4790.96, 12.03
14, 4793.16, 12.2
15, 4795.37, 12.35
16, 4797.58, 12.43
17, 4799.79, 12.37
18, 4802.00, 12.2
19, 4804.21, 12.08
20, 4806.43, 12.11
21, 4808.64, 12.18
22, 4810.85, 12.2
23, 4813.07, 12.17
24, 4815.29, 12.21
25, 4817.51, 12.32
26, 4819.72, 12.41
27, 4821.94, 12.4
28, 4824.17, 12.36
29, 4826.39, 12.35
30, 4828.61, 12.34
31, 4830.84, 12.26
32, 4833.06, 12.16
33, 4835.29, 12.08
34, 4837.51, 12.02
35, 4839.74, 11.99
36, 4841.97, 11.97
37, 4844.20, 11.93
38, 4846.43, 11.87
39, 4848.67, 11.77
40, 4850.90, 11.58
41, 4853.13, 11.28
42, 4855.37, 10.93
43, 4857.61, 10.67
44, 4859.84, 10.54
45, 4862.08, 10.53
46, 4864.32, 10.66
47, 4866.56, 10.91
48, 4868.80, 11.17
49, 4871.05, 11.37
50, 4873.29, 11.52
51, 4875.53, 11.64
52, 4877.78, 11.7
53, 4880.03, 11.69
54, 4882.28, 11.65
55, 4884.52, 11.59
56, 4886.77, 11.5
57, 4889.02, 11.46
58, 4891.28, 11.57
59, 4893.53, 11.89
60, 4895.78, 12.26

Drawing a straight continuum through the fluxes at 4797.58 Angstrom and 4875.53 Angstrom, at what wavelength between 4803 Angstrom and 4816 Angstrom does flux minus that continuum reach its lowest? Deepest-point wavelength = 4804.21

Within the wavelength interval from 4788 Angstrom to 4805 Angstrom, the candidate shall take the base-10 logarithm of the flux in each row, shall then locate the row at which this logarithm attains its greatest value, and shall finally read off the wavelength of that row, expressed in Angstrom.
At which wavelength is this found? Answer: 4797.58 Angstrom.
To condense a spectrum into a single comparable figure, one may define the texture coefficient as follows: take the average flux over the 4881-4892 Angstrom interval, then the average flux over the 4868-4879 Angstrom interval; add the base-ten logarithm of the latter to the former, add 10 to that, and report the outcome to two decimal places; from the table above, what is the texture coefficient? 22.61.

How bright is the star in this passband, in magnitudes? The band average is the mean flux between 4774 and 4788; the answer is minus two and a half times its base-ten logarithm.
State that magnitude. -2.68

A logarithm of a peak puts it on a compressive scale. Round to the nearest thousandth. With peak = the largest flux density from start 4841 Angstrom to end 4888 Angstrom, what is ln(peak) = 2.482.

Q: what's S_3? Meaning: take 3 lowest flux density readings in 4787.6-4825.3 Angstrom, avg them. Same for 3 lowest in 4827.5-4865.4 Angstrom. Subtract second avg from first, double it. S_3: 2.83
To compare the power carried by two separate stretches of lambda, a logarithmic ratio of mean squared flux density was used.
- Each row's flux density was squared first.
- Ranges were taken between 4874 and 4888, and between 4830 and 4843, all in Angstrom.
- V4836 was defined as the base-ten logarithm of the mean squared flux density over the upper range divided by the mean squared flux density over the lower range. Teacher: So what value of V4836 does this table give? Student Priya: -0.033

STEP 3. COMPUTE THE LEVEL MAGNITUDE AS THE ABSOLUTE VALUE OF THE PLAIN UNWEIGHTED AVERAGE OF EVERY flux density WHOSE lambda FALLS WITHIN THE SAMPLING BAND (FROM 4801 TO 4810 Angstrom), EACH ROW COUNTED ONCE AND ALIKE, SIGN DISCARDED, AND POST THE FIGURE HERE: 12.1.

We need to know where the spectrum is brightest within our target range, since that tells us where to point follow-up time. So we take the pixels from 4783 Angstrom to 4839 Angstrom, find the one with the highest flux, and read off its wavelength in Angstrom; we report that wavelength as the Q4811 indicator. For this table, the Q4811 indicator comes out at 4797.58 Angstrom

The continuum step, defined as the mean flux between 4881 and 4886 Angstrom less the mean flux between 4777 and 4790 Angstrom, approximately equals -0.1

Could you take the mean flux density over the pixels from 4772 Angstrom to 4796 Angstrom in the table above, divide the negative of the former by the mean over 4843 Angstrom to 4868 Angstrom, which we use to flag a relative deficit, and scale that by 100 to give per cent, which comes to -107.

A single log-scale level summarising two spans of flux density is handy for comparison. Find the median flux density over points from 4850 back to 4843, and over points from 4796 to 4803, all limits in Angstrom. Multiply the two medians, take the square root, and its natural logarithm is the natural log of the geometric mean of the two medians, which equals 2.49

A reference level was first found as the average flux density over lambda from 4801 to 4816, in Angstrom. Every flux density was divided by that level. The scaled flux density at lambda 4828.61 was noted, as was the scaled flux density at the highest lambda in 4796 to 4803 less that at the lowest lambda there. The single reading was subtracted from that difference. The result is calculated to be -1.03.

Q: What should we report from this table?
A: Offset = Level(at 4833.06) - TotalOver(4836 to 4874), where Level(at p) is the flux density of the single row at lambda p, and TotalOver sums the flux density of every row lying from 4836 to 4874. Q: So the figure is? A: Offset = -181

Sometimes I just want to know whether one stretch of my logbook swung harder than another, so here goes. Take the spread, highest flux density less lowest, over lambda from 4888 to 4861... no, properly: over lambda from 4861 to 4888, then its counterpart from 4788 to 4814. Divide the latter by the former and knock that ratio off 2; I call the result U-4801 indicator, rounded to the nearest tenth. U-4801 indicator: 1.5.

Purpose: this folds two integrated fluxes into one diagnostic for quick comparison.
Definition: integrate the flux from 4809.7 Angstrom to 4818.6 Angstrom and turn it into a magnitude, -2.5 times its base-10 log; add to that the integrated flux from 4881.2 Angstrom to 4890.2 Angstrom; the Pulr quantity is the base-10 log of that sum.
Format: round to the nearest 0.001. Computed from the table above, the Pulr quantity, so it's 1.995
